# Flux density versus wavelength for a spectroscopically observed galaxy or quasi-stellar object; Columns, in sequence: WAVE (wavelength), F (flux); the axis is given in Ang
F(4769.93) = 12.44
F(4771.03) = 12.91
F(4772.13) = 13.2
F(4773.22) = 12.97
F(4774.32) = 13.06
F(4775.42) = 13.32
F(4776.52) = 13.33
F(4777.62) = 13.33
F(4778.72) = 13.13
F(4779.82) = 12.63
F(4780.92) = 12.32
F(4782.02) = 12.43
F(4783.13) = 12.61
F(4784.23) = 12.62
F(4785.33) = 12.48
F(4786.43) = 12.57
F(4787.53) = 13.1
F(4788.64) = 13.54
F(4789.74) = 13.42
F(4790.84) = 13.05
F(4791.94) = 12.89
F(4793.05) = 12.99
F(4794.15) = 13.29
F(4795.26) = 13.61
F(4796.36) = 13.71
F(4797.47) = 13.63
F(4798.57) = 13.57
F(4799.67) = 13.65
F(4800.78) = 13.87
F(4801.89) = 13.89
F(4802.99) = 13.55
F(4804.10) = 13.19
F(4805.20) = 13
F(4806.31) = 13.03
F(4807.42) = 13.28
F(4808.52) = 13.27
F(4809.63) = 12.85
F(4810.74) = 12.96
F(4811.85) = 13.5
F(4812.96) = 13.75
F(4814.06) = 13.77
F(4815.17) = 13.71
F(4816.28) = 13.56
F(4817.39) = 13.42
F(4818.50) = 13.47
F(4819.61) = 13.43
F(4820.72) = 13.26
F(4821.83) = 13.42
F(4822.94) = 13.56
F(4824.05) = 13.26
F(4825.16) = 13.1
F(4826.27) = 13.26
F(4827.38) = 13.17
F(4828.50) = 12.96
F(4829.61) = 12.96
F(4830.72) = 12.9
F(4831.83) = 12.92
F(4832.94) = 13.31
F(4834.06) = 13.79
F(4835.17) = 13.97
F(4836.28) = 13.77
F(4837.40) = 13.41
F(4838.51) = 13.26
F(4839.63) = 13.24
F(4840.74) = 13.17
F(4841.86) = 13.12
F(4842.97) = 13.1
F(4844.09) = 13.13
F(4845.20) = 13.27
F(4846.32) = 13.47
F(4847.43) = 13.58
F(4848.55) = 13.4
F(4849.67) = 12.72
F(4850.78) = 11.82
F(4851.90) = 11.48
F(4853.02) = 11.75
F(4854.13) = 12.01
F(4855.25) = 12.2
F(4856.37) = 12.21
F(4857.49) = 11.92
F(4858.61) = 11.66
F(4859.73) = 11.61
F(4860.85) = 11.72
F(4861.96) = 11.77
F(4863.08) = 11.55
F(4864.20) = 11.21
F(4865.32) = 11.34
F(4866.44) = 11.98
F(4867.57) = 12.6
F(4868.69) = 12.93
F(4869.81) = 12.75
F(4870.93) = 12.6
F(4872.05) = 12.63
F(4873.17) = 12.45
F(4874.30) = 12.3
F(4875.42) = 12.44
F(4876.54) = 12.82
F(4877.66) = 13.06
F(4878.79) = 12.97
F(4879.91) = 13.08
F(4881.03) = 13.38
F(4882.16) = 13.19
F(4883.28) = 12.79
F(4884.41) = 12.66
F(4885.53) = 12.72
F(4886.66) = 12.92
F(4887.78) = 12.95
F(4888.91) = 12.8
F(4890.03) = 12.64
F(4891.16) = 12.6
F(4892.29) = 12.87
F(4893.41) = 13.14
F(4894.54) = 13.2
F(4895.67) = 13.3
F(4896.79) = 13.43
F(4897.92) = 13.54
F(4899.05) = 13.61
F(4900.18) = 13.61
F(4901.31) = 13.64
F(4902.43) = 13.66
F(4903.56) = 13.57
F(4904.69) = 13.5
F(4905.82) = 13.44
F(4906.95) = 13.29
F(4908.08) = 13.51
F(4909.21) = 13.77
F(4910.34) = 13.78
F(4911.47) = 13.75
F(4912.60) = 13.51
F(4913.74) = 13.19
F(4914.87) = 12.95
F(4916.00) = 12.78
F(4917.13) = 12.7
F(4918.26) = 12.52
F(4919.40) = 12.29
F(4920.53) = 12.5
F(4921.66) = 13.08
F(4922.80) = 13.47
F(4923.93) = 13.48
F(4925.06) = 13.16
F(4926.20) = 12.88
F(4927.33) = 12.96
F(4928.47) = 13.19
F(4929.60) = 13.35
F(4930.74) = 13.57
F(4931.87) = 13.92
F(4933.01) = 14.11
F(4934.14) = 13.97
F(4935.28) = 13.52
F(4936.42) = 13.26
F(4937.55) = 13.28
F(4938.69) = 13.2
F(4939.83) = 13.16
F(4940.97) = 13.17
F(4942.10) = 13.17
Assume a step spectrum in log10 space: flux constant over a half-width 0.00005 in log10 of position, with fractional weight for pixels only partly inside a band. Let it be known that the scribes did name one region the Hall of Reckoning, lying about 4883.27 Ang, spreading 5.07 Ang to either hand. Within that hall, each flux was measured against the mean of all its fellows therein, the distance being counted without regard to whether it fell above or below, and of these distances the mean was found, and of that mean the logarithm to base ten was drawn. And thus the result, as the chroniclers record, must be -0.77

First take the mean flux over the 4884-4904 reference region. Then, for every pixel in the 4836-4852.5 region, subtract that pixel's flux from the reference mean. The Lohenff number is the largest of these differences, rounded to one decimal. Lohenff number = 1.7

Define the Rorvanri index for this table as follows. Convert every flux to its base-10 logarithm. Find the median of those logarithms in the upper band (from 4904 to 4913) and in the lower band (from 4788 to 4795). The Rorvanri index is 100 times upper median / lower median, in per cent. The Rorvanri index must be 101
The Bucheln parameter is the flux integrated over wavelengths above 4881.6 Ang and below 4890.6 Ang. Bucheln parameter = 116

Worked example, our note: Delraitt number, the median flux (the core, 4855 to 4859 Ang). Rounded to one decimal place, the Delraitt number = 12.1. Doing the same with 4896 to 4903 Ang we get 13.6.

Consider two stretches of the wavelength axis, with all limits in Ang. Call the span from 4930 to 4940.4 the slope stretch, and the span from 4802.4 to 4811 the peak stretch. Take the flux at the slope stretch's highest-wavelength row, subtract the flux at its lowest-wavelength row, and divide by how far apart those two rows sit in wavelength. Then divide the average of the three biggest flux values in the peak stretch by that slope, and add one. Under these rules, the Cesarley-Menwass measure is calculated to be -295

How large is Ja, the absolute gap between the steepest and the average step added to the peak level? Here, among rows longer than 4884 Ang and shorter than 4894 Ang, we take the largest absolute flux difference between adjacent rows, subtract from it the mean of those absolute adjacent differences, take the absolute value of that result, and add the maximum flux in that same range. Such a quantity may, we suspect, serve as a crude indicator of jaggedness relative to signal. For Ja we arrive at 13.3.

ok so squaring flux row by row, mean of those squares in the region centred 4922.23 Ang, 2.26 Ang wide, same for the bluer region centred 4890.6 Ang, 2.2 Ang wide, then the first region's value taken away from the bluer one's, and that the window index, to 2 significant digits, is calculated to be -17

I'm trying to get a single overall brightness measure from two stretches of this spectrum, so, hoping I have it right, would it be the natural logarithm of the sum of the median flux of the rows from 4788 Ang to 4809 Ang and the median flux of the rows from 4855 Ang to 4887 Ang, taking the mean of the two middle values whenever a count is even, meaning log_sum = 3.26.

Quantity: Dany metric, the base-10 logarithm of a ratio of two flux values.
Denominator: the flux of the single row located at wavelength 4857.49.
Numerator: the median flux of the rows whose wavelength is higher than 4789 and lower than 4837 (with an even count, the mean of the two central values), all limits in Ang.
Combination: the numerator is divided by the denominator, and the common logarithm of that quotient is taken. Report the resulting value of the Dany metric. 0.05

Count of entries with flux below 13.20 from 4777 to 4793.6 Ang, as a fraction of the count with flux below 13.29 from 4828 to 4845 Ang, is 1.20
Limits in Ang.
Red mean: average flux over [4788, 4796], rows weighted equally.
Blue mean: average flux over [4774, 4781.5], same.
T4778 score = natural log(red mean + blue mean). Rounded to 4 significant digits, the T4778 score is 3.269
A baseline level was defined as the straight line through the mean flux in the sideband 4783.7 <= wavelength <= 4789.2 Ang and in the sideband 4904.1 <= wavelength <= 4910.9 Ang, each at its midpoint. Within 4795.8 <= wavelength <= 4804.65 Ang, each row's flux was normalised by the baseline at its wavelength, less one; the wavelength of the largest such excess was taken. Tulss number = 4801.89 Ang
